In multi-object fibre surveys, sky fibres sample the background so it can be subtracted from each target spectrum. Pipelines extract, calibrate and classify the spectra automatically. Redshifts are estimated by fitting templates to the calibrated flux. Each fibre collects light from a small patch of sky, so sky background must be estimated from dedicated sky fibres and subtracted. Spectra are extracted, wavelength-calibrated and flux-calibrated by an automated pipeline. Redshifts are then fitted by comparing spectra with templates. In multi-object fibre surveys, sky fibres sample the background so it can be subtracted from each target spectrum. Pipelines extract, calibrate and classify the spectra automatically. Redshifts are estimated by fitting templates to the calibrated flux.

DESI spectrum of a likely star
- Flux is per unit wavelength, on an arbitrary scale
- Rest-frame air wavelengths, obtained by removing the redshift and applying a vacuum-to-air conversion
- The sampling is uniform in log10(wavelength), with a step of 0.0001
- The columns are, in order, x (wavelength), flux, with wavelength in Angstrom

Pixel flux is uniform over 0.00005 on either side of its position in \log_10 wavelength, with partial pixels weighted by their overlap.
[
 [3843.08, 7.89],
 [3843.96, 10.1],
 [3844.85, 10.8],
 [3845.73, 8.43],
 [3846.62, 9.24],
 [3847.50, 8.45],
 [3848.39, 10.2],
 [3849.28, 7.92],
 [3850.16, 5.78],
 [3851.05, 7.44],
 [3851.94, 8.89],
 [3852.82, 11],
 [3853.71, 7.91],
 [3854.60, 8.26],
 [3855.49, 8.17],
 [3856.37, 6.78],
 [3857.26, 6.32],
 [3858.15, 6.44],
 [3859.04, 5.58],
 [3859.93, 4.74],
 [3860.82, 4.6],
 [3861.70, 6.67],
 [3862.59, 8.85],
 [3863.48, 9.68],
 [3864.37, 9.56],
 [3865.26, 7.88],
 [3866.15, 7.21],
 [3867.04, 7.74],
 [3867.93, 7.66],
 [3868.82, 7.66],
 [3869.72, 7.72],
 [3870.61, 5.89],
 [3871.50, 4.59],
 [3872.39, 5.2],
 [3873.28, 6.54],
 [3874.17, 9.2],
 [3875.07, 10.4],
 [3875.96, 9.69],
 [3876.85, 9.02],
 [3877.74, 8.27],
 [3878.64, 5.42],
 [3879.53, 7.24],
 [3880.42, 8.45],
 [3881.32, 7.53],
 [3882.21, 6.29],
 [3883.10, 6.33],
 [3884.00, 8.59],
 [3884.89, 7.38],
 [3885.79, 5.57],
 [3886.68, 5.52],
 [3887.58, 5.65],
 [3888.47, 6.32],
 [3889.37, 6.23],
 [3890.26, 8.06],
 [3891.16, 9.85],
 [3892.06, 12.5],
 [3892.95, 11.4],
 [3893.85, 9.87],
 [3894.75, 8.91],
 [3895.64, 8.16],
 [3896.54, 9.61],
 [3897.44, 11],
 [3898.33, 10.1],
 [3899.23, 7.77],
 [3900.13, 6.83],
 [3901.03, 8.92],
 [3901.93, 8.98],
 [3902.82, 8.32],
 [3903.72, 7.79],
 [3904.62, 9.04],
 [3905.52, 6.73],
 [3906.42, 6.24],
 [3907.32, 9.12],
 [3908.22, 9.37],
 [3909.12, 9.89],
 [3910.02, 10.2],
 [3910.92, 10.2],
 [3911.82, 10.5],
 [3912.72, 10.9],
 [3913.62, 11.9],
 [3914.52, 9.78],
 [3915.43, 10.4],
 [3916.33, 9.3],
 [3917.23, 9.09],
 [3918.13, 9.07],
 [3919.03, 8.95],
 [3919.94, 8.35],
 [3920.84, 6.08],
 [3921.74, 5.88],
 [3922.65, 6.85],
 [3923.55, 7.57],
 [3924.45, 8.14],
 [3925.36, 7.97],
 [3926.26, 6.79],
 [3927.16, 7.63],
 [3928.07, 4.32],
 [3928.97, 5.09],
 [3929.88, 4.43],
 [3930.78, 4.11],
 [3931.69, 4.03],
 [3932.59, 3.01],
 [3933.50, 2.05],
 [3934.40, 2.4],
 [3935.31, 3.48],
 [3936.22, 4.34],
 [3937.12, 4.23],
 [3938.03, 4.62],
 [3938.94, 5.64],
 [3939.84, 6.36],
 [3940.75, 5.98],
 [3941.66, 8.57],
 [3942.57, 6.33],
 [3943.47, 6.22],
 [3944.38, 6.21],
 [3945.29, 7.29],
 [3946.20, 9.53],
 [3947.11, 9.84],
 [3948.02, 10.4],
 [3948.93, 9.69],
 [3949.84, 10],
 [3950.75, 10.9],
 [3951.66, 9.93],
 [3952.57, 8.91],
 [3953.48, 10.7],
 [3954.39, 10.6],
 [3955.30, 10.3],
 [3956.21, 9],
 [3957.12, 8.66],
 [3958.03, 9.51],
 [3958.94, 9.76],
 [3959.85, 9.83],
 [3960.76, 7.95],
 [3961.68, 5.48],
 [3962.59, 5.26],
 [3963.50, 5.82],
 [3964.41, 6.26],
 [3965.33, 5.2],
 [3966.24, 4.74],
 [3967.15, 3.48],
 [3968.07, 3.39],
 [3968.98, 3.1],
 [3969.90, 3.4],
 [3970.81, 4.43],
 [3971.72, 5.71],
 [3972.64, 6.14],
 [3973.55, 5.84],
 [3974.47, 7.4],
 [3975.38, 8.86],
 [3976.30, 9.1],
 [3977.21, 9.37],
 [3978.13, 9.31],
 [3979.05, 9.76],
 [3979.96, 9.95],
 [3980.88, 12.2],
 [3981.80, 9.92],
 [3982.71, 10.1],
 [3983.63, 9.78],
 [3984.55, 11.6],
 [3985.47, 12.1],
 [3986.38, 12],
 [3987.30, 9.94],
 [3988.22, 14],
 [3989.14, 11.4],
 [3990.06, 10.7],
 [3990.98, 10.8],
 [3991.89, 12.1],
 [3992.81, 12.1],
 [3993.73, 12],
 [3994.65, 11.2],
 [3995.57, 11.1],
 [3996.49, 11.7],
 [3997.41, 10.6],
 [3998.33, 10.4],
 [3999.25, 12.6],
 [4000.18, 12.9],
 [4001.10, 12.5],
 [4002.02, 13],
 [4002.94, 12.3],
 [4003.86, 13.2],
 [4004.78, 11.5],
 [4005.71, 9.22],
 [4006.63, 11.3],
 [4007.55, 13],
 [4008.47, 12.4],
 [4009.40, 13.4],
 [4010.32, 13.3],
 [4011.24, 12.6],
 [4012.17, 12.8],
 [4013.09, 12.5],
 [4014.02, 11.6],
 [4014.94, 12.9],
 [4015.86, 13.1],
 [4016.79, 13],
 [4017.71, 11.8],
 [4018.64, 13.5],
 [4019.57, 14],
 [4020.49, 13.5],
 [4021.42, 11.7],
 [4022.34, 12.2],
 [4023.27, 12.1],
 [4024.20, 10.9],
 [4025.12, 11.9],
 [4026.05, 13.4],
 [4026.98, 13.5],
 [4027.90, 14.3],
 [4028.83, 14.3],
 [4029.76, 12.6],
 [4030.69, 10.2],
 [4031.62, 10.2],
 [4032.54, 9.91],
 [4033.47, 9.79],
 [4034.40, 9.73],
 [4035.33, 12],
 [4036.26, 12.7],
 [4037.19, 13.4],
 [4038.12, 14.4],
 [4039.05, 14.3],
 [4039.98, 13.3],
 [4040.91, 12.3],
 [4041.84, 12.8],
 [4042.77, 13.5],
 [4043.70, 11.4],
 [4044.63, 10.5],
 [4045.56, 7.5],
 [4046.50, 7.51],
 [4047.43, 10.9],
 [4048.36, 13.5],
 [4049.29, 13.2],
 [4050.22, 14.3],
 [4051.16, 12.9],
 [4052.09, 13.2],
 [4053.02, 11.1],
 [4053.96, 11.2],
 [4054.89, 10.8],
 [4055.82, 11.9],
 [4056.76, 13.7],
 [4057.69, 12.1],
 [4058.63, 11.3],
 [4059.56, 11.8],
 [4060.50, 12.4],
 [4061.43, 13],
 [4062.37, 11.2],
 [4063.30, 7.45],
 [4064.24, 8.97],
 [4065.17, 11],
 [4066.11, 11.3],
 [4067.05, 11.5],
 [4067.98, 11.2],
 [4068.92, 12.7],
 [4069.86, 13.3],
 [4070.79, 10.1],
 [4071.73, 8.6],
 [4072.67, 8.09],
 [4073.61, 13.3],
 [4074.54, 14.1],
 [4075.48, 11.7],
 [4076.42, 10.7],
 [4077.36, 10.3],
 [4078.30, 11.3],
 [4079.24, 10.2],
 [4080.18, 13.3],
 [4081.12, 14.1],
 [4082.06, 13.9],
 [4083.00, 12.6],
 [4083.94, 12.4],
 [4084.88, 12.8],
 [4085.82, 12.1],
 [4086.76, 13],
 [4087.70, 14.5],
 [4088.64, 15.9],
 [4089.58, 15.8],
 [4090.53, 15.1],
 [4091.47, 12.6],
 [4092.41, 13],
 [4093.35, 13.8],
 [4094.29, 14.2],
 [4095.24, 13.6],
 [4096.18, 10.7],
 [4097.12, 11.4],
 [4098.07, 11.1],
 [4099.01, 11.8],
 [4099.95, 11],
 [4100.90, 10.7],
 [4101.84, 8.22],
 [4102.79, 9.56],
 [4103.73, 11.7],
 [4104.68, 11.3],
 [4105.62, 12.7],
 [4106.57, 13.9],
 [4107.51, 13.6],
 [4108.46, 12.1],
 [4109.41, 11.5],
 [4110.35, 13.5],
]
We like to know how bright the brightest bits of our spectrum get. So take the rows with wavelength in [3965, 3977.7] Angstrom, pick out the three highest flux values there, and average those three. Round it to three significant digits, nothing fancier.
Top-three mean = 9.11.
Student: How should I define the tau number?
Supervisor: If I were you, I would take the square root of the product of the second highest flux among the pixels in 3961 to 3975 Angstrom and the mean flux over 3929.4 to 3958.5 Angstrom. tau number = 6.7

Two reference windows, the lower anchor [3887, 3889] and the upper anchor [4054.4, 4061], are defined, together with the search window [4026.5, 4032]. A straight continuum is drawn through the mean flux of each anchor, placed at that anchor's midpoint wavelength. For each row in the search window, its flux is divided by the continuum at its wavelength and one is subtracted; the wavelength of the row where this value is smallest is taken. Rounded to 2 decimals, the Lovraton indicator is 4031.62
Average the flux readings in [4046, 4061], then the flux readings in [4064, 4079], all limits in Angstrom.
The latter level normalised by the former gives 0.93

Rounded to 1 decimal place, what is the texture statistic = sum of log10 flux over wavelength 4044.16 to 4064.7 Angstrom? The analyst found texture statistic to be 23.1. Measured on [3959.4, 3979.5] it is 17.1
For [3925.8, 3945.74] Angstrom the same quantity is 15.1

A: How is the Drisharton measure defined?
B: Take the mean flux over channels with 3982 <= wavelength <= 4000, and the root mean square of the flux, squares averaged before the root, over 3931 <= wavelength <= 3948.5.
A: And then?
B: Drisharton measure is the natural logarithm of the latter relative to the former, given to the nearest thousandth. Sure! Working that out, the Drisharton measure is -0.592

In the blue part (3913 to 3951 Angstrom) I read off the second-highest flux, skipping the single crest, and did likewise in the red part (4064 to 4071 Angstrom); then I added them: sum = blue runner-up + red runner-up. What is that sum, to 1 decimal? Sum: 23.6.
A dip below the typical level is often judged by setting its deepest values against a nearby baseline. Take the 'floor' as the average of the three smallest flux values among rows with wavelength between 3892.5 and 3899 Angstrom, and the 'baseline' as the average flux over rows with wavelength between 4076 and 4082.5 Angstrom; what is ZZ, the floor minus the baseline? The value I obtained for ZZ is -3.1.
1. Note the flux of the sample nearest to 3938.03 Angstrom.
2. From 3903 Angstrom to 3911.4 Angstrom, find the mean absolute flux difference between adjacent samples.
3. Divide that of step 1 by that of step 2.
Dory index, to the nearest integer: 5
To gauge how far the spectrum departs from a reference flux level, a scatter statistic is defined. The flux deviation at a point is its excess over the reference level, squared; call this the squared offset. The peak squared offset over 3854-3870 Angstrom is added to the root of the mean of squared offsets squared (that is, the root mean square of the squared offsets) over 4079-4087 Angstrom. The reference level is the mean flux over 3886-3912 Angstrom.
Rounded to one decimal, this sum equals 35.7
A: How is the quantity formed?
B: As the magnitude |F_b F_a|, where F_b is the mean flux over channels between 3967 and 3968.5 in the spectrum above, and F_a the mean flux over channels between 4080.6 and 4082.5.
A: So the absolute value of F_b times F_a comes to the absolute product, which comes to 48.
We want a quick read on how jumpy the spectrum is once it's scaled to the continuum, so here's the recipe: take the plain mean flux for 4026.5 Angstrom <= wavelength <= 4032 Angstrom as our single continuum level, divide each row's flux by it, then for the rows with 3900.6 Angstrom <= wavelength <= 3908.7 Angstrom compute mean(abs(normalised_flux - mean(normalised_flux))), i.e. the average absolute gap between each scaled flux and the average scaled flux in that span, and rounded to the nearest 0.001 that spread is 0.072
